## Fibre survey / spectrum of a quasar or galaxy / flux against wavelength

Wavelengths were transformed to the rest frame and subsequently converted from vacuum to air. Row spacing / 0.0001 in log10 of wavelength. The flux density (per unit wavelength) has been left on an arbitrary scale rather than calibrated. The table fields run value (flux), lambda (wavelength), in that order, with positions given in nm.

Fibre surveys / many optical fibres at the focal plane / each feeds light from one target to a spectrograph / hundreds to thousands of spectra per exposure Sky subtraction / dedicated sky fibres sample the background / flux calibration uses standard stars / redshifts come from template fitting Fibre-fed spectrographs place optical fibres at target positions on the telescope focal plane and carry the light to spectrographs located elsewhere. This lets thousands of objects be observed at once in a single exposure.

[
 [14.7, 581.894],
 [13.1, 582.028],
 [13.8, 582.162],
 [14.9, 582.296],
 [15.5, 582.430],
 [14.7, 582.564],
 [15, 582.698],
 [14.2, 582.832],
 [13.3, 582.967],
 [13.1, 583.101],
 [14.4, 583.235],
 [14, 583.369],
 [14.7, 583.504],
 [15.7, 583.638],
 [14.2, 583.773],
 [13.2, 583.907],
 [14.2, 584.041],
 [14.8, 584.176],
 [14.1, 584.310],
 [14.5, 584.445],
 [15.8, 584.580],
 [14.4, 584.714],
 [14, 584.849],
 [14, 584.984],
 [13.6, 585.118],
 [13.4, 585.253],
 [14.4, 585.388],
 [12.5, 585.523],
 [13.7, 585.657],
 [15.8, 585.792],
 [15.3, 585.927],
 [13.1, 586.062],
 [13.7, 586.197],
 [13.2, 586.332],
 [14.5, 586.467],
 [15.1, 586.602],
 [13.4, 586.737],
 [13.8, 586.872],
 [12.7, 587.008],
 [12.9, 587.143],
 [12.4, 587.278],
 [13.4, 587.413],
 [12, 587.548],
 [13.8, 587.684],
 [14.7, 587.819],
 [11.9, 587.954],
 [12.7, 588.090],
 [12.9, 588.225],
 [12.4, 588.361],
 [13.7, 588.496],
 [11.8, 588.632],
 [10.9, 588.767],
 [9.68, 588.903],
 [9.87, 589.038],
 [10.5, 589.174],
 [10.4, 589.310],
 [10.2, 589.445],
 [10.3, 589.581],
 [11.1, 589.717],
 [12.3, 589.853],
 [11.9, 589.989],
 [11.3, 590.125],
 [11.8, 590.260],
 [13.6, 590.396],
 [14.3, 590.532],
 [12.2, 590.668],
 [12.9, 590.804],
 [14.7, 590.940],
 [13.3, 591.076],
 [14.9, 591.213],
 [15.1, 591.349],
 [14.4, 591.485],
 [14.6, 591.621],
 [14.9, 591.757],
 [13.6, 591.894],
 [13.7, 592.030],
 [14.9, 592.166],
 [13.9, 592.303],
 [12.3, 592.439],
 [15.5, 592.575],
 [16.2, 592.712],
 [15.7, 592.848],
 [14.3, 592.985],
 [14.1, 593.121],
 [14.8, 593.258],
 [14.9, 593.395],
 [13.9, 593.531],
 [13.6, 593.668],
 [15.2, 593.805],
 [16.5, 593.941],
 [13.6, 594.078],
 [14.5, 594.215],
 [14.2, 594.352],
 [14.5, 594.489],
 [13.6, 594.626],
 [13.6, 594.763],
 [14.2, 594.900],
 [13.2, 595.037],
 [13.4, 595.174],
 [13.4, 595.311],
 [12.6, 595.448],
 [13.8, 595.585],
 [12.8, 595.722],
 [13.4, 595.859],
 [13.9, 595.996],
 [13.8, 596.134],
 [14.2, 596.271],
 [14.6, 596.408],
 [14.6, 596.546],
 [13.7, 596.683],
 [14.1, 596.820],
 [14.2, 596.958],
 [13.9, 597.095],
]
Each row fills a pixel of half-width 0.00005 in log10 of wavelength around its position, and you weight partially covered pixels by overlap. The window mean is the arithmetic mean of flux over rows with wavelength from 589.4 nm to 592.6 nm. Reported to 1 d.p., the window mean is 13.2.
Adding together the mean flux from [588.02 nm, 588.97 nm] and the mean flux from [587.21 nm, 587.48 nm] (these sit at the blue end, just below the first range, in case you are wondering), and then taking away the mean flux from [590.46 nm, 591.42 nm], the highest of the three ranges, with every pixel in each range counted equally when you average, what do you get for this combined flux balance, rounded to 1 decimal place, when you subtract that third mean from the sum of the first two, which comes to 11.0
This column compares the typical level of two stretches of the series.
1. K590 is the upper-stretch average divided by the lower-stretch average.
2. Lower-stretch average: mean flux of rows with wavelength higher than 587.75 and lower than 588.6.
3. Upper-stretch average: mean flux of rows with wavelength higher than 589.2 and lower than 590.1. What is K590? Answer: 0.85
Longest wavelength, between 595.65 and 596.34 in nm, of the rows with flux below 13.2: 595.722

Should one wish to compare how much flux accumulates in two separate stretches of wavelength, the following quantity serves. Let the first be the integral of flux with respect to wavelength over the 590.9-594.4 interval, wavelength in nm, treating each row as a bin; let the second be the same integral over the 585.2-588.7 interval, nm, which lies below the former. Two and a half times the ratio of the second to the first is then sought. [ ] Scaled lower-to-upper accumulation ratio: 2.3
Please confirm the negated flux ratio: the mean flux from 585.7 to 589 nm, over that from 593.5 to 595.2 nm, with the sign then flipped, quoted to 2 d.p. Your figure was -0.93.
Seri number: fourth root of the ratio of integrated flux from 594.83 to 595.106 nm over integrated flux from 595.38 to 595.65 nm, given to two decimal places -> 1.01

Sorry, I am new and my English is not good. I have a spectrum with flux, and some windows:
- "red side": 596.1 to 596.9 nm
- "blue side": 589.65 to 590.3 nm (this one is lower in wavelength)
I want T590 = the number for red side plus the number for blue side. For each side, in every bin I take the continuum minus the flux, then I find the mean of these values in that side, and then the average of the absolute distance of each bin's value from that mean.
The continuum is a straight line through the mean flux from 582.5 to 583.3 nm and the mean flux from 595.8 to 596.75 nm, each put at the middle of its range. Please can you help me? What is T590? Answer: 0.68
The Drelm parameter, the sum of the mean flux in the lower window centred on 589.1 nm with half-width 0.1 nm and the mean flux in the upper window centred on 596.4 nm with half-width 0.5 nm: 24.3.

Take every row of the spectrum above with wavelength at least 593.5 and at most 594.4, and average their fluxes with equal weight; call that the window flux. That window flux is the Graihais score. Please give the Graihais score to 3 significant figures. 14.5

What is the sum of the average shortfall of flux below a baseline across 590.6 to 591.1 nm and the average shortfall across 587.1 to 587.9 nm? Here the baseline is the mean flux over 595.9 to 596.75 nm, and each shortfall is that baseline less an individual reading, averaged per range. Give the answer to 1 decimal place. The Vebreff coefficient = 1.8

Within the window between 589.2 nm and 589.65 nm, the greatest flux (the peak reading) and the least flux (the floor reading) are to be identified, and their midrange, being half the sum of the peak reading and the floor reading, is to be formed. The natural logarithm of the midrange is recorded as 2.33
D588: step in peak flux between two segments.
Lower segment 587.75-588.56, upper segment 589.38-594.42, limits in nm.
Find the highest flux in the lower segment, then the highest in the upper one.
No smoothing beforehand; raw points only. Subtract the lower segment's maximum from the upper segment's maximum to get 1.8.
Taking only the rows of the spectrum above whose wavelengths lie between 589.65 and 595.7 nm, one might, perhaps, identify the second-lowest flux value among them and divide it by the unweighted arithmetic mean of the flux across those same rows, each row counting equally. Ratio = 0.814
